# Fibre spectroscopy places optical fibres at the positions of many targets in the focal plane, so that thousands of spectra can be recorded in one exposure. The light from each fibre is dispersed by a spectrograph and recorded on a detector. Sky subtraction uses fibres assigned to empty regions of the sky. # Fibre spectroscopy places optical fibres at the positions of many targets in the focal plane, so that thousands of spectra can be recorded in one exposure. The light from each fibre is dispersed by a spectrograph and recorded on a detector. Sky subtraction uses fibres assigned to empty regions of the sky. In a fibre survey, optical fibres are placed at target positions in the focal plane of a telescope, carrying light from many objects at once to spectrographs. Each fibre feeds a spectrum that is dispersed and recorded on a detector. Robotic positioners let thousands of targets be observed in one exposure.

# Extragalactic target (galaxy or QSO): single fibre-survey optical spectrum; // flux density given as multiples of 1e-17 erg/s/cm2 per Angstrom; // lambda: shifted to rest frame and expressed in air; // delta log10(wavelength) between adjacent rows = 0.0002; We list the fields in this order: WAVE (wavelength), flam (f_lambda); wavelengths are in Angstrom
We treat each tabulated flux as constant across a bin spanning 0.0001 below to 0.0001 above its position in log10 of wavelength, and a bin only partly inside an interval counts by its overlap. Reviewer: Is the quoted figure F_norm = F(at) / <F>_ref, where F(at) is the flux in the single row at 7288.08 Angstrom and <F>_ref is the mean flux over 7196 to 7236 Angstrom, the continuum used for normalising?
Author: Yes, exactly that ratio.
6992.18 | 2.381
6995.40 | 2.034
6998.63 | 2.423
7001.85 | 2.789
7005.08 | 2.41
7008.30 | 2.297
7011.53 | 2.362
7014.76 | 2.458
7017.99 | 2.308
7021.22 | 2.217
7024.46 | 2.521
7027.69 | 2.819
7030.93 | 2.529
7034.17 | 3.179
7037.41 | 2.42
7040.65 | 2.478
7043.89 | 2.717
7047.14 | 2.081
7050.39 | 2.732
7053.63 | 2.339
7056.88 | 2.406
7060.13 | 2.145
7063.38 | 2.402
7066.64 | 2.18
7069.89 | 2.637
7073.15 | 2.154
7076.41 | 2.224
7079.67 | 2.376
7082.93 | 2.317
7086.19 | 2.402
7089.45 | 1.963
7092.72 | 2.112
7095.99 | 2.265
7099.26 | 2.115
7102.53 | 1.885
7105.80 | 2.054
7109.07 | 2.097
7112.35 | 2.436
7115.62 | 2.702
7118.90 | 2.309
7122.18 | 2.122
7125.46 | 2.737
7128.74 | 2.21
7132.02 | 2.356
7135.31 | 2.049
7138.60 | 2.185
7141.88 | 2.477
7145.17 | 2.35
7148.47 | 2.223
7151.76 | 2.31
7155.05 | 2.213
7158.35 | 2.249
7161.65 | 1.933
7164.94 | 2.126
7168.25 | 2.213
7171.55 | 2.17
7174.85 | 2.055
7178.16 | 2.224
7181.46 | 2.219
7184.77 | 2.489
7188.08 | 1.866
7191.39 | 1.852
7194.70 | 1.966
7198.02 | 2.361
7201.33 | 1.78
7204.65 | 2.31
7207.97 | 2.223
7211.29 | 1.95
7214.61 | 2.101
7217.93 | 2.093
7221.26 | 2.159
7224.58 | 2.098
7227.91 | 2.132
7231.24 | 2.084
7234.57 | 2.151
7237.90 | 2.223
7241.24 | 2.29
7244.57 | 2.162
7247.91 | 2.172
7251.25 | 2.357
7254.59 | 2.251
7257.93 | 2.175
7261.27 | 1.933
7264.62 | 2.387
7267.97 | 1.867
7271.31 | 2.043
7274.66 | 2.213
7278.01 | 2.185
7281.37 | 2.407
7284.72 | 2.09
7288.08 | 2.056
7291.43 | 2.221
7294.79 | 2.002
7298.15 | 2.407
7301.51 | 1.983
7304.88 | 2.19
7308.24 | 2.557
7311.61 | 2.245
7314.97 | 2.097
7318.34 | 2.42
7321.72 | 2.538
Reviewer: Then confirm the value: 0.97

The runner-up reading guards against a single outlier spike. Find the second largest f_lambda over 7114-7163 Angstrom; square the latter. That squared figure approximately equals 7.3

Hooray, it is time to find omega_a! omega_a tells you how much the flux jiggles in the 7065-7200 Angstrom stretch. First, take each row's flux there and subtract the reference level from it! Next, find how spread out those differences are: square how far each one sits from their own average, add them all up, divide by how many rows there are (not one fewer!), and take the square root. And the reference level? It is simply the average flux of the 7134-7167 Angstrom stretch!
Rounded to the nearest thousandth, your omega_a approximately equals 0.206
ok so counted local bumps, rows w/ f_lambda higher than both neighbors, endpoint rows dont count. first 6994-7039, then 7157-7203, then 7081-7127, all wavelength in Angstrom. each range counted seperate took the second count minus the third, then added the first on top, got 5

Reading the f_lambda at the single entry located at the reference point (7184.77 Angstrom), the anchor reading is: 2.489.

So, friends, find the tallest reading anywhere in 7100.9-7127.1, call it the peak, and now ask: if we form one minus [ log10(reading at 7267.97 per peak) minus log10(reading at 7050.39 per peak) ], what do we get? 1.17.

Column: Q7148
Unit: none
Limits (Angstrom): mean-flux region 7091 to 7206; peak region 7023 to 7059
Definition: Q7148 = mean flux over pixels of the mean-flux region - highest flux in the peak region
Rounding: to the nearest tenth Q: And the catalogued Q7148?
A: -1.0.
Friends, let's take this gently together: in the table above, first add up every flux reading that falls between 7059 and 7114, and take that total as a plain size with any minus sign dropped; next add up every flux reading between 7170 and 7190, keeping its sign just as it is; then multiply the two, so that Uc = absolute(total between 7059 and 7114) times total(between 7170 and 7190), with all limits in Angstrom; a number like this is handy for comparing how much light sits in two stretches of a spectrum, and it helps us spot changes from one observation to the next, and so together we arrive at 492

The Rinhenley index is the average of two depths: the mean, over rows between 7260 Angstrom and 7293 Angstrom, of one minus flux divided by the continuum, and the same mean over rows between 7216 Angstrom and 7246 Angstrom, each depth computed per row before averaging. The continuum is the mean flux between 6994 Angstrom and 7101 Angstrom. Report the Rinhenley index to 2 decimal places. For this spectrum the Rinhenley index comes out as 0.10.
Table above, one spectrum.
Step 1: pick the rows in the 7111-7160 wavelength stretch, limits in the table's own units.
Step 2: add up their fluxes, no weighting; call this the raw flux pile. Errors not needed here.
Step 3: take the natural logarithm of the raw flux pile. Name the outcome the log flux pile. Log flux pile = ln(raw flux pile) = 3.55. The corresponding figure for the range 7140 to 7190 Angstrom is 3.50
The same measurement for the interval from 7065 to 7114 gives 3.50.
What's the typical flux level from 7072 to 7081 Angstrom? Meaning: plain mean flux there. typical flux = 2.25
